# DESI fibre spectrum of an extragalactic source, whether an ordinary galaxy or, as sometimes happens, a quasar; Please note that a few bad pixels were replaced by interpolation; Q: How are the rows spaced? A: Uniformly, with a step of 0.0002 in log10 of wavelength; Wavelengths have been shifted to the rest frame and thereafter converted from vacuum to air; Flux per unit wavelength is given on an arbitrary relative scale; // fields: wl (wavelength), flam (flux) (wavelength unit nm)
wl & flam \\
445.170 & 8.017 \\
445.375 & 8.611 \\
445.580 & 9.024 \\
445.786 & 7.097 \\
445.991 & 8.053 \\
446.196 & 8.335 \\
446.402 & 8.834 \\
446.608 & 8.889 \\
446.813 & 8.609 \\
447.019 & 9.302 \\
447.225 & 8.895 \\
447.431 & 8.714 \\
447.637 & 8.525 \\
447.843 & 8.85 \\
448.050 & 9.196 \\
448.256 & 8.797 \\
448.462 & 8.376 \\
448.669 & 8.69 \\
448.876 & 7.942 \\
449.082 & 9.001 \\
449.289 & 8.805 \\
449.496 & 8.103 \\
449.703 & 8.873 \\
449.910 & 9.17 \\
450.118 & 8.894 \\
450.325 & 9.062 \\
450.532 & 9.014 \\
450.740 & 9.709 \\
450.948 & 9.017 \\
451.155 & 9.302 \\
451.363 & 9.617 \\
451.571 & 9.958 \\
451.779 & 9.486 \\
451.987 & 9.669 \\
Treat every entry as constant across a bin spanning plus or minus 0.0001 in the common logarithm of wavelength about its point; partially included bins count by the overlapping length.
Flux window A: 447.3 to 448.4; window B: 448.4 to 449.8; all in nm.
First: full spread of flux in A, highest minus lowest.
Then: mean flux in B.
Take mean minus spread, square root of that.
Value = 2.81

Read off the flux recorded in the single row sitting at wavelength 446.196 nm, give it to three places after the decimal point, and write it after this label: 8.335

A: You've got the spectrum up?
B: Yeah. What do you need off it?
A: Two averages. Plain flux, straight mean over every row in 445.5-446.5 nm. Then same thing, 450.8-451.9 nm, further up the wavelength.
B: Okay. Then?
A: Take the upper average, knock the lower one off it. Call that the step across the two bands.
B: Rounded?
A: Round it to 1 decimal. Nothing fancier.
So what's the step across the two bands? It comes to 1.2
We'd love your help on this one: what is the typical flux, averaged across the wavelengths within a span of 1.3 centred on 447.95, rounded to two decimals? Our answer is 8.74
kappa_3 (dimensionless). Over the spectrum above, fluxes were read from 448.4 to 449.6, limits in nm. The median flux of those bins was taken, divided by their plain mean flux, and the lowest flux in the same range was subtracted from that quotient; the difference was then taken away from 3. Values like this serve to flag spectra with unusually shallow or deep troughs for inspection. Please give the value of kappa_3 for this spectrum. 9.9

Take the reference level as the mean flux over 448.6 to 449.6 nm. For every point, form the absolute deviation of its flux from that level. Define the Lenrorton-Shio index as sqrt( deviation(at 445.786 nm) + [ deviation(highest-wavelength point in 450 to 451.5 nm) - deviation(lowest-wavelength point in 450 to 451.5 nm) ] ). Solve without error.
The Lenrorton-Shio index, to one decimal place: 1.5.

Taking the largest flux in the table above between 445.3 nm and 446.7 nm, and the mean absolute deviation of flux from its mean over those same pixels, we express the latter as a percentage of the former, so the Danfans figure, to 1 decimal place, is 5.5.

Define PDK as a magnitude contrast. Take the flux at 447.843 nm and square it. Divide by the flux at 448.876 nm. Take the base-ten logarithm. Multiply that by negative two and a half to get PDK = -2.48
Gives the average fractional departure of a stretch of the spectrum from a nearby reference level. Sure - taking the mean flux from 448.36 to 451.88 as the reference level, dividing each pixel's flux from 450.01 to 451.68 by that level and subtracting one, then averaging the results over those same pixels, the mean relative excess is 0.036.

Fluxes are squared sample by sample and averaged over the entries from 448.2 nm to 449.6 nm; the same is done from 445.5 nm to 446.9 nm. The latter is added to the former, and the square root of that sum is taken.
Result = 12.0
